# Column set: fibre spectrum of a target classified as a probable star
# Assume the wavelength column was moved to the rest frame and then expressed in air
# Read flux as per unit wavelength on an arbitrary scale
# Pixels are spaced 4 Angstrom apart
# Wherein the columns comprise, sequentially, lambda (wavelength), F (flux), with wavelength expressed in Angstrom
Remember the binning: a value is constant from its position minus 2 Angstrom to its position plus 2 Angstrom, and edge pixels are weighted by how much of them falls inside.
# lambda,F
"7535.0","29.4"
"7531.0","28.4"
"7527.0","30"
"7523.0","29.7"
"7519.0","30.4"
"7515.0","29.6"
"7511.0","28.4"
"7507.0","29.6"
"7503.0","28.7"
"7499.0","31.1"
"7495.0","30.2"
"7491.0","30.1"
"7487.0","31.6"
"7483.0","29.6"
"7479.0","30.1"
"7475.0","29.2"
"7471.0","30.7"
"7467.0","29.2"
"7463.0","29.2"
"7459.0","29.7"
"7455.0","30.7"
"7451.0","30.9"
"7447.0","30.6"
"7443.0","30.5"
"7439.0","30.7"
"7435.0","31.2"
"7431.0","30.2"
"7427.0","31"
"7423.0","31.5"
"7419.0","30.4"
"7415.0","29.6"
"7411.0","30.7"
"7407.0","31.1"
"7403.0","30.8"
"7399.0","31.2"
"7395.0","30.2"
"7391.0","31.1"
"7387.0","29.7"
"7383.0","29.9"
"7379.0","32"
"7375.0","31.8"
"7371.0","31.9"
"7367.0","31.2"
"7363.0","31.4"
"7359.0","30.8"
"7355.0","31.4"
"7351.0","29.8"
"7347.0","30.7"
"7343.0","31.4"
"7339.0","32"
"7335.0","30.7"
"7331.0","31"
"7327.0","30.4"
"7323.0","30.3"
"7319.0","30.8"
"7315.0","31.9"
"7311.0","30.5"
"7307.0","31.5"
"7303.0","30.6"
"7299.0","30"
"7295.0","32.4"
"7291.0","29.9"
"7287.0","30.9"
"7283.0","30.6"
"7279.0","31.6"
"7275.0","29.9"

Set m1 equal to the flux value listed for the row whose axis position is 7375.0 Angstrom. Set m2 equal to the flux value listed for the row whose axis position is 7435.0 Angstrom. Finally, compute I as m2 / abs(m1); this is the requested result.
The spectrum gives 0.98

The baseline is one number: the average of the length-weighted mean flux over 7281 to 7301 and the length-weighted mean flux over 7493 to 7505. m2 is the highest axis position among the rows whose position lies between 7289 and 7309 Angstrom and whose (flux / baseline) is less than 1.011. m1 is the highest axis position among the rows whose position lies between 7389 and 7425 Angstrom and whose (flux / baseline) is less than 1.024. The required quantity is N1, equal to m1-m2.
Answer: 116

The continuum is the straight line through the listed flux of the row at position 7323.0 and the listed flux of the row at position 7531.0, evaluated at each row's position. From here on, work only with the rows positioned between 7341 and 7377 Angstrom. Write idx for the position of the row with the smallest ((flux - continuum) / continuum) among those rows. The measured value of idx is 7351.0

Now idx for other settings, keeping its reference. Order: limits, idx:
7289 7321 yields 7291.0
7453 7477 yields 7463.0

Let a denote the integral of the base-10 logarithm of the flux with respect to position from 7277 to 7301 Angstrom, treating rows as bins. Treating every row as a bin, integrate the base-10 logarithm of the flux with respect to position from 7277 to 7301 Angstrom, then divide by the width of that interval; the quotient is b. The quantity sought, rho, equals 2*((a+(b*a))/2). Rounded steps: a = 35.8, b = 1.490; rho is 89.0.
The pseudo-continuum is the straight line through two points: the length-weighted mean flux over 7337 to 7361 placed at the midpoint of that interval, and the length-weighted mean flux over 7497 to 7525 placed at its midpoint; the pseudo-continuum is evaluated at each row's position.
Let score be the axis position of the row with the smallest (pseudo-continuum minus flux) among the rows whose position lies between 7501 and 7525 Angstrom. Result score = 7519.0 Angstrom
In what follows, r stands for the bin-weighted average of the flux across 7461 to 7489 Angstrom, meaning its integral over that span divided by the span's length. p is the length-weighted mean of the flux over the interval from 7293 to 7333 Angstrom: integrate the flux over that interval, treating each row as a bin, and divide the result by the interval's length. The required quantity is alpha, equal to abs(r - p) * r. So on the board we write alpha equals 30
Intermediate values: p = 30.9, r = 29.9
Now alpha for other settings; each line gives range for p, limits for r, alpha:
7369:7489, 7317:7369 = 11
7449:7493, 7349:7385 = 32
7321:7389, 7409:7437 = 9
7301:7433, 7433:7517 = 25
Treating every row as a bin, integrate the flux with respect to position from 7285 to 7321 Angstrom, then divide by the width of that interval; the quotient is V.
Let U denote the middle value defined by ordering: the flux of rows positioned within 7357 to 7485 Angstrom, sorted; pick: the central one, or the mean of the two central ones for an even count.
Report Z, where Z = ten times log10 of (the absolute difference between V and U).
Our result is -6.1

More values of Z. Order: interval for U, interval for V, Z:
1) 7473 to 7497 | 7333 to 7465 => -1.6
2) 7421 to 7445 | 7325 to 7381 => -4.8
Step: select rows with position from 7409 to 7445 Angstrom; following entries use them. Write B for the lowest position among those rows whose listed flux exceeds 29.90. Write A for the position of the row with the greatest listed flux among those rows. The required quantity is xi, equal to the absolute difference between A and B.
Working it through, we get 12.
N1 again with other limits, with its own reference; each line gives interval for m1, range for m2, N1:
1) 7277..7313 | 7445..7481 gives -168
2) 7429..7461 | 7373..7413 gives 48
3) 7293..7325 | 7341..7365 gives -28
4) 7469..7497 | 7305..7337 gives 160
